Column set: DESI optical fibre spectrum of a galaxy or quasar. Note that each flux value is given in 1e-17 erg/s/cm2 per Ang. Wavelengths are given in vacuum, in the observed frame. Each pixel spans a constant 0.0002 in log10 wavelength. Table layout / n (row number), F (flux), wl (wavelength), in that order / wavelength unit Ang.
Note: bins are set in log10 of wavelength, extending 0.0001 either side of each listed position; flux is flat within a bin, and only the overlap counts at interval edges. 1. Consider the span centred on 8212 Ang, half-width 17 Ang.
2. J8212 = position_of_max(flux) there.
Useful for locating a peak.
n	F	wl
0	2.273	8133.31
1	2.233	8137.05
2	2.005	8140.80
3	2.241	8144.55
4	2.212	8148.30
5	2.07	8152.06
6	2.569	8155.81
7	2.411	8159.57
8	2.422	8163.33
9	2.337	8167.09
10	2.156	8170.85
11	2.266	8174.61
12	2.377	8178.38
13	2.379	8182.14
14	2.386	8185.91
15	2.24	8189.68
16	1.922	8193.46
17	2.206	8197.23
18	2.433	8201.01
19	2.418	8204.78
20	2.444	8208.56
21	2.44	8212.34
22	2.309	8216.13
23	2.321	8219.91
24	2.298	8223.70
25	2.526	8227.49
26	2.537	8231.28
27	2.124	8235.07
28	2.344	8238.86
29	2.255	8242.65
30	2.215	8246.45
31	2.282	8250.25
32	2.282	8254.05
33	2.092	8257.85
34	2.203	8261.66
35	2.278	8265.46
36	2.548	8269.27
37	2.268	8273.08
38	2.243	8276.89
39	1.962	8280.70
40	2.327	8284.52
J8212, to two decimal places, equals 8227.49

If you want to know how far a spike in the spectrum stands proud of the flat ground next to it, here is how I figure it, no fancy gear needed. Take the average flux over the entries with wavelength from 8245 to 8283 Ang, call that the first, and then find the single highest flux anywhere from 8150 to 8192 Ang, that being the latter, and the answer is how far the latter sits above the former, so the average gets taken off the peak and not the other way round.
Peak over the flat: 0.33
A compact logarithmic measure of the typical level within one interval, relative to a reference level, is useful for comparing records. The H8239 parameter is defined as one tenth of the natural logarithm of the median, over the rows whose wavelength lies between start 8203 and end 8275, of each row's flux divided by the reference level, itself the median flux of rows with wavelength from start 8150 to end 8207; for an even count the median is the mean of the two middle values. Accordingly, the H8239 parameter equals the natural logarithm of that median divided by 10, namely -0.0034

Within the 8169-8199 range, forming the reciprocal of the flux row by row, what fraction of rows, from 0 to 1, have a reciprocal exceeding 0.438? 0.6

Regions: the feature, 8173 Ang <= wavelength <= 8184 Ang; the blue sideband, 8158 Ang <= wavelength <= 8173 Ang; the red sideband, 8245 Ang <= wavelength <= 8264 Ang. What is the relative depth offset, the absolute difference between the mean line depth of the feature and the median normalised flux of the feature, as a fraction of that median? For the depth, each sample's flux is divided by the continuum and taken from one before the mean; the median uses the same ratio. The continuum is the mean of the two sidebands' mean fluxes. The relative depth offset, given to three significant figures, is 1.03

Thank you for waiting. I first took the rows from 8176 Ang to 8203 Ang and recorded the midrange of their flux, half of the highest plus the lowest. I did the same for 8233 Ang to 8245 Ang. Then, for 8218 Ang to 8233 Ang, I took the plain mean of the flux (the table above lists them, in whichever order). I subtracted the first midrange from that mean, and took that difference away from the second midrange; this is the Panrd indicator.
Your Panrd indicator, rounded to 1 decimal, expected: 2.0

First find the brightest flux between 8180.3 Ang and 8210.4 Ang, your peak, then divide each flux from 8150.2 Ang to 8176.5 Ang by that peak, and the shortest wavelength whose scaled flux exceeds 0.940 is 8155.81 Ang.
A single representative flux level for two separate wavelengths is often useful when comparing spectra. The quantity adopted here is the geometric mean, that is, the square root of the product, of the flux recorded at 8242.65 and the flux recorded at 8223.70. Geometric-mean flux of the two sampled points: 2.28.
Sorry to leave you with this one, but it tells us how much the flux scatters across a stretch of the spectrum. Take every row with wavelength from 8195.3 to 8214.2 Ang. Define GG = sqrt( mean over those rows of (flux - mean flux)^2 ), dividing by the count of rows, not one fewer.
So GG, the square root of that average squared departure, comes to 0.092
